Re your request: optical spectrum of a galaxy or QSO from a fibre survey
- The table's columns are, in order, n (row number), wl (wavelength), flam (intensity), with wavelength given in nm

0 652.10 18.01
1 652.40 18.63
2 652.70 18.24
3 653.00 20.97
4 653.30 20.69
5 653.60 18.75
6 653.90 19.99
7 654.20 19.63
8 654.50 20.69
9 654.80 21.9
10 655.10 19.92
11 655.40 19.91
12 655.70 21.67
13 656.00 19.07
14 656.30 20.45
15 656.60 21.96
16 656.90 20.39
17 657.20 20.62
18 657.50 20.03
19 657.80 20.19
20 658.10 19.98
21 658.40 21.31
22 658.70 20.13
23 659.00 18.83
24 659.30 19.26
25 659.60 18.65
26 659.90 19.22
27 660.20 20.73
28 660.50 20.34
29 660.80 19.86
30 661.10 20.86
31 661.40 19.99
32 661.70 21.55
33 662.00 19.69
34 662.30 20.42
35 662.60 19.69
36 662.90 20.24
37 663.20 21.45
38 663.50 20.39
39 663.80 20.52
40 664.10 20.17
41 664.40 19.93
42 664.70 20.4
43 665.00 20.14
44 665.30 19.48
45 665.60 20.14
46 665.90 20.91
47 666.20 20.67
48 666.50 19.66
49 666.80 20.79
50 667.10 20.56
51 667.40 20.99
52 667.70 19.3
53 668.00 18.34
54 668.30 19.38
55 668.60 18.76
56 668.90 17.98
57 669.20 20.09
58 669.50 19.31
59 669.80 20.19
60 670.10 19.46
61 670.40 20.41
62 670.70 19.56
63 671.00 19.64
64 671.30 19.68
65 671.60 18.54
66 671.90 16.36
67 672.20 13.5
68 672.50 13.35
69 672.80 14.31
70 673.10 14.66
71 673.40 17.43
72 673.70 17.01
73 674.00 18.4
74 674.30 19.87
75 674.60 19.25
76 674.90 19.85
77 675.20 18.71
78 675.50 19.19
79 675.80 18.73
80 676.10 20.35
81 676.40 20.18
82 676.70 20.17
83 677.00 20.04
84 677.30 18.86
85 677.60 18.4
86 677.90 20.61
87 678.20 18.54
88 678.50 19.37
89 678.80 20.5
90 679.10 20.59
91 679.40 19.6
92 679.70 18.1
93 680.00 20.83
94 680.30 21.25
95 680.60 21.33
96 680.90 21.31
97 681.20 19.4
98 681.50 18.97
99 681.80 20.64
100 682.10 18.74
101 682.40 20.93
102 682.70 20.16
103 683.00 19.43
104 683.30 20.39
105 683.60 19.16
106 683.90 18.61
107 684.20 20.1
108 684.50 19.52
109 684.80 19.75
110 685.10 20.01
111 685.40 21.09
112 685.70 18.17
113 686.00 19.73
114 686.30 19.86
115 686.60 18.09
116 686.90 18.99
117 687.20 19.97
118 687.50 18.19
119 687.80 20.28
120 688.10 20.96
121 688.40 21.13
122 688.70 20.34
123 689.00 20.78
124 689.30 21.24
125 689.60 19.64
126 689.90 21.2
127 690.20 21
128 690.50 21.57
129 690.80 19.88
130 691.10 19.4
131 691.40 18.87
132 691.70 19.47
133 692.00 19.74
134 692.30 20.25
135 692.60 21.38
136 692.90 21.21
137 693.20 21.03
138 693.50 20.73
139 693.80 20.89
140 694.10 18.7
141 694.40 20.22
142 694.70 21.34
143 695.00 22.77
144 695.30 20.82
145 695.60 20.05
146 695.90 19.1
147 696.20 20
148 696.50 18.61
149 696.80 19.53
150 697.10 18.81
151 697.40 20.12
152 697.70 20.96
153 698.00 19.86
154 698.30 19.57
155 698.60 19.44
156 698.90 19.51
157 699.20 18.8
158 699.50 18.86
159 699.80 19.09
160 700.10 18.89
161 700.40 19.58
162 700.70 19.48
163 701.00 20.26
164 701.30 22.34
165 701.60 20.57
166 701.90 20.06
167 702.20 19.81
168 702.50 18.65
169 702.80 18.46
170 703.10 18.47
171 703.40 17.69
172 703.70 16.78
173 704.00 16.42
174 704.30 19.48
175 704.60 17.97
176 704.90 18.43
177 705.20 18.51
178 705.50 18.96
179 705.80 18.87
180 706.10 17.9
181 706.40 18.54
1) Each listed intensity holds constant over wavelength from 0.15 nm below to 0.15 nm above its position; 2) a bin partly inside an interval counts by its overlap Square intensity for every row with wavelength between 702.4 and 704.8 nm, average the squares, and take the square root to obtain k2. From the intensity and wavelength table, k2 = 18.0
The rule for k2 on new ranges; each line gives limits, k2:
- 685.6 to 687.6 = 19.0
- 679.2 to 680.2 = 19.5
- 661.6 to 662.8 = 20.4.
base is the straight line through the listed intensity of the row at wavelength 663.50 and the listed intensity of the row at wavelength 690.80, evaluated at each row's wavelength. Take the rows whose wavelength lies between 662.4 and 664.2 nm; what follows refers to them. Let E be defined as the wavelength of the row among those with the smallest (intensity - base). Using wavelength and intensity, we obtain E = 662.60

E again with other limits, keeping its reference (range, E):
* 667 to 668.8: 668.00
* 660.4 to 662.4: 662.00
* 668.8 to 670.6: 668.90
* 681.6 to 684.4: 683.90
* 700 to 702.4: 700.10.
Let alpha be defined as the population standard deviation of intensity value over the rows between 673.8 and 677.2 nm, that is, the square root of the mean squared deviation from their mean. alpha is 0.66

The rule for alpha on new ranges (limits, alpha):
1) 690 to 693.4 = 0.89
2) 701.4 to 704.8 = 1.26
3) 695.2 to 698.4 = 0.71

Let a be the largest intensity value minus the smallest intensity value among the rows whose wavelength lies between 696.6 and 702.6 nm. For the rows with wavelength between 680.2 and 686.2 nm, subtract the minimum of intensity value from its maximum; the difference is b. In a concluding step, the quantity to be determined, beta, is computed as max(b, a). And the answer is 3.7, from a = 3.7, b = 3.16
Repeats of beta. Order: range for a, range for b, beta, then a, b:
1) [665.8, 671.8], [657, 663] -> 3.0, 3.0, 2.90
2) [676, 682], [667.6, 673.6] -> 7.1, 3.2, 7.06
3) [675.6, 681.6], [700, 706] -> 5.9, 3.2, 5.92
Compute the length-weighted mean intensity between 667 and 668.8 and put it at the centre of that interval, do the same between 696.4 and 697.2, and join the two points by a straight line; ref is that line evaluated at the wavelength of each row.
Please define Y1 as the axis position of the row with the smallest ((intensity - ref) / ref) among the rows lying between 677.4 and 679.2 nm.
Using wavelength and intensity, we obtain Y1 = 677.60 nm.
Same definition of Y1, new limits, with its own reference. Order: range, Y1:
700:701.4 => 700.10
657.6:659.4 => 659.00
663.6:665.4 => 665.30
